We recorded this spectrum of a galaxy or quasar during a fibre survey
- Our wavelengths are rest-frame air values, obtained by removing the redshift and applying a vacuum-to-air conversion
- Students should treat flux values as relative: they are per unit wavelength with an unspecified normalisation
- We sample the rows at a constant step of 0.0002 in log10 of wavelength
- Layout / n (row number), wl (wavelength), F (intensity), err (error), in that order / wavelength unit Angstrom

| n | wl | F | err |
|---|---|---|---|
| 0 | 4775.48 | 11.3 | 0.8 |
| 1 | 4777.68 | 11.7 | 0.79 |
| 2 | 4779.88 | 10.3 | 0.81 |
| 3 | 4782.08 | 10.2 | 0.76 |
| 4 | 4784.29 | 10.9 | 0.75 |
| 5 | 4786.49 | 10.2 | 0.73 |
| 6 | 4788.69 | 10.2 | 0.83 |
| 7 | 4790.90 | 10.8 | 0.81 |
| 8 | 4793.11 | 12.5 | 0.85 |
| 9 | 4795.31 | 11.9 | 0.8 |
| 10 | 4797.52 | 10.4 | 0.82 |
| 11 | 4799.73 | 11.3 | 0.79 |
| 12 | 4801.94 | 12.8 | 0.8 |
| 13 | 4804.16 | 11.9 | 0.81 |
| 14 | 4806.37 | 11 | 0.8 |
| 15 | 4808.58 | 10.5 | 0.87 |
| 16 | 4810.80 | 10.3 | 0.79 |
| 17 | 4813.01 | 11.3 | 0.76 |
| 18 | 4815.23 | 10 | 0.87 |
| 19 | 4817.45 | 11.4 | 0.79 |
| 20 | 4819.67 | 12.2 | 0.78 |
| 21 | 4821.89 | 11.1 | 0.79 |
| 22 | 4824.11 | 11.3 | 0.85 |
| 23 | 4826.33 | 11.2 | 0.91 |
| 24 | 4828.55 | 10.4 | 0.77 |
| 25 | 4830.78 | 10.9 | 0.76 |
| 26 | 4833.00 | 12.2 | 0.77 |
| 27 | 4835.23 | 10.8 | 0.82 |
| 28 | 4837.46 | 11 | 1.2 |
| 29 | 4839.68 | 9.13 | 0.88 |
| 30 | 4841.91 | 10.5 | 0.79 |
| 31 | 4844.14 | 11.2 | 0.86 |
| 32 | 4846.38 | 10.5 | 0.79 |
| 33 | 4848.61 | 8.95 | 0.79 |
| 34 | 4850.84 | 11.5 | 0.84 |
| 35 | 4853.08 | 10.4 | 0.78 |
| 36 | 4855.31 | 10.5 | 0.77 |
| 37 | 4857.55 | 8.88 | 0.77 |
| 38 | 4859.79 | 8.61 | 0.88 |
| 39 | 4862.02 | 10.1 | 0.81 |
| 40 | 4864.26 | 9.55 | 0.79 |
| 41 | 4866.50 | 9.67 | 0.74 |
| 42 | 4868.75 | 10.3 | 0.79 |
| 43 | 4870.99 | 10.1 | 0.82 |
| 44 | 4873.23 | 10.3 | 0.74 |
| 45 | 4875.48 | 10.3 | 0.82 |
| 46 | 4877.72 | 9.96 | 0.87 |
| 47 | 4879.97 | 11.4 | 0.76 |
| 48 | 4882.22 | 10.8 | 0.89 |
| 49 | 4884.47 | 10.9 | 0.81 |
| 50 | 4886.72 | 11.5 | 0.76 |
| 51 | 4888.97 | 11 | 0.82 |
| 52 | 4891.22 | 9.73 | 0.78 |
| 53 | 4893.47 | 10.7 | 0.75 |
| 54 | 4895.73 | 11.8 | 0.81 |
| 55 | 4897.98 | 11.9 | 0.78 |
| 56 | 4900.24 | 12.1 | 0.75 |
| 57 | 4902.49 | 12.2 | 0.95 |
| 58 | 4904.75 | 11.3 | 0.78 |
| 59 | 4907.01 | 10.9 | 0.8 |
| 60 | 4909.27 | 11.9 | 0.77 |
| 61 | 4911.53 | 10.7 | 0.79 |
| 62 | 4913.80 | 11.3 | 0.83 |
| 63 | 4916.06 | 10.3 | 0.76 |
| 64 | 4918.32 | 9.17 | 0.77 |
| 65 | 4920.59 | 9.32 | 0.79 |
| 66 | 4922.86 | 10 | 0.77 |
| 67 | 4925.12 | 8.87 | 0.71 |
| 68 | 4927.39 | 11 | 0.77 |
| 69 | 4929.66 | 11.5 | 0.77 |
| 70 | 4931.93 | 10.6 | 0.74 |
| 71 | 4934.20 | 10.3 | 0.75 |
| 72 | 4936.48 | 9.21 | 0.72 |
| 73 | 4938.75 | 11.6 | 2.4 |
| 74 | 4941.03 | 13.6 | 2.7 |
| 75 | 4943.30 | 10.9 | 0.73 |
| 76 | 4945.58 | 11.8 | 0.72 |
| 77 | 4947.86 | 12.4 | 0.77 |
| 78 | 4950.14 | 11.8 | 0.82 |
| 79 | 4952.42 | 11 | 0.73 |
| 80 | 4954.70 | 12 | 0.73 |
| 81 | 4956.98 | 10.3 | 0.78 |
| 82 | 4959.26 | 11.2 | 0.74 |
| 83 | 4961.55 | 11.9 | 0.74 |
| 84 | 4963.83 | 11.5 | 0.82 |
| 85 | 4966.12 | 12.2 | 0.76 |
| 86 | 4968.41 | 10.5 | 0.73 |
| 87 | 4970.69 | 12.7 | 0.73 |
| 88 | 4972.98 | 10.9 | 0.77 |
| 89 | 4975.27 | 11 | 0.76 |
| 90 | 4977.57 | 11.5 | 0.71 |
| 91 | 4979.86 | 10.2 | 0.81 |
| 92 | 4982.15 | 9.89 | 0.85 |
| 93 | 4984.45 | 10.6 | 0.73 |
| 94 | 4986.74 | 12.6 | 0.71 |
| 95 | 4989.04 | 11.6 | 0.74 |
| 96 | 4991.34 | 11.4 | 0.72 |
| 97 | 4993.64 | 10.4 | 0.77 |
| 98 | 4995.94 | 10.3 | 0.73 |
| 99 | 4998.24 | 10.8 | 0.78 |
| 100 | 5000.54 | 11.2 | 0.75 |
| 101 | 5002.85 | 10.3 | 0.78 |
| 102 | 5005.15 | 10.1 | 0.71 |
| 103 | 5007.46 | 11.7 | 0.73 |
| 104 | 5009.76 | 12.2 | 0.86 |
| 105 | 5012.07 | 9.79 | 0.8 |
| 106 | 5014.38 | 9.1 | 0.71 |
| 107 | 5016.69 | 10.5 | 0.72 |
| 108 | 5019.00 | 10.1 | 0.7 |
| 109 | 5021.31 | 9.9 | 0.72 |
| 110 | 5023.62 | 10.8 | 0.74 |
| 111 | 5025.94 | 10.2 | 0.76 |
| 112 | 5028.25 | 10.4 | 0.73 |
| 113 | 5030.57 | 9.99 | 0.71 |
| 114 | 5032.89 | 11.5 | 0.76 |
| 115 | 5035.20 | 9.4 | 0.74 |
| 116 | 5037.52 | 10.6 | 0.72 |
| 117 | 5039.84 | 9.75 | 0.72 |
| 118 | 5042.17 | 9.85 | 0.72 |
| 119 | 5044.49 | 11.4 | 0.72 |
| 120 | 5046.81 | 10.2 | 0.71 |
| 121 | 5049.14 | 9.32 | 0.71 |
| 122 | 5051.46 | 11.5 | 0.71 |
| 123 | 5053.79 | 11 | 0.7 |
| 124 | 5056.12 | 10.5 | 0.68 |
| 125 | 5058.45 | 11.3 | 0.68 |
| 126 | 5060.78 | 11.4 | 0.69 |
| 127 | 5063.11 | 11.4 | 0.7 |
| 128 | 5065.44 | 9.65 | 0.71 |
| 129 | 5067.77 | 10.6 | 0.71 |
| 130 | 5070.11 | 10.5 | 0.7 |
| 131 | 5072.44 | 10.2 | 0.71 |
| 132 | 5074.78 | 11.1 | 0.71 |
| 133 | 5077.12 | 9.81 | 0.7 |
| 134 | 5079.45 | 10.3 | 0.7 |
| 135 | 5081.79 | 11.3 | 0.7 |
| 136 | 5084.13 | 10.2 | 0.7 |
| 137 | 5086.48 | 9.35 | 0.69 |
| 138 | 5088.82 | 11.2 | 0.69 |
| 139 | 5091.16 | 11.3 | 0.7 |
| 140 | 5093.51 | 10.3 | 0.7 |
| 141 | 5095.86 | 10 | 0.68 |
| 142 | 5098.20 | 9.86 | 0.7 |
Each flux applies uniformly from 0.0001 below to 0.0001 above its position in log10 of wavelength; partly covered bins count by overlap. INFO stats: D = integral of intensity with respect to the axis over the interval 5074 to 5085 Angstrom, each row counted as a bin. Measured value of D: 116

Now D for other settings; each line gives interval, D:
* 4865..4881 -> 164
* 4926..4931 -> 56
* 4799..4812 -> 147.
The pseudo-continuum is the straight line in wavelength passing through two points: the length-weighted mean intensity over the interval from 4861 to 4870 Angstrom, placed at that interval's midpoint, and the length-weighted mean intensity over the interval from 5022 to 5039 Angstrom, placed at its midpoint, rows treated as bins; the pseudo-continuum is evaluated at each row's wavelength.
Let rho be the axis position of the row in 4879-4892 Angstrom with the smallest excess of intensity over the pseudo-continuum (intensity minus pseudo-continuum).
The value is 4891.22 Angstrom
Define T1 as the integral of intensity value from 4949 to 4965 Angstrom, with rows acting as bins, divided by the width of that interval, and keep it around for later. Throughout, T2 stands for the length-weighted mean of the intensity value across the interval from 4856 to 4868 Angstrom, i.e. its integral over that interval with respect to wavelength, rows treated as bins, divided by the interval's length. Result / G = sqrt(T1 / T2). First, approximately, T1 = 11.4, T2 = 9.4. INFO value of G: 1.10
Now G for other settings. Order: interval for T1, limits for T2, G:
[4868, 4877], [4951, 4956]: 0.94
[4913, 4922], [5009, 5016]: 0.99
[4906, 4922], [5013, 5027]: 1.02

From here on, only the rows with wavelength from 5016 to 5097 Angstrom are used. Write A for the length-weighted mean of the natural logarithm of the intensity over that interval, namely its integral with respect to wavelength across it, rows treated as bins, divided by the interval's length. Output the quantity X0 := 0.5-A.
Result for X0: -1.85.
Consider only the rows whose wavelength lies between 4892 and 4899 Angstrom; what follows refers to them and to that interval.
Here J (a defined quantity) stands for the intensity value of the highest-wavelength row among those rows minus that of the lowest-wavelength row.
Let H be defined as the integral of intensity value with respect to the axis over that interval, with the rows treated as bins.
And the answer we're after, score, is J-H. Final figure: -78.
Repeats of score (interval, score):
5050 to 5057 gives -78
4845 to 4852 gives -71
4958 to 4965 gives -80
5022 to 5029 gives -73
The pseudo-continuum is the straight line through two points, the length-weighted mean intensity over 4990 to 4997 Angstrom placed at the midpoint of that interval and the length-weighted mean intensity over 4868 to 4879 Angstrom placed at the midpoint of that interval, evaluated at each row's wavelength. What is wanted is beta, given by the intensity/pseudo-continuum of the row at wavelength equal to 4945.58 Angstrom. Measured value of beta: 1.12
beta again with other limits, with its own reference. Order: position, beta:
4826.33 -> 1.12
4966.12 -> 1.15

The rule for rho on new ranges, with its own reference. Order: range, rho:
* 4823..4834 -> 4828.55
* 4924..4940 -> 4925.12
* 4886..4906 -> 4891.22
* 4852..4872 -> 4859.79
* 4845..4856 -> 4848.61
